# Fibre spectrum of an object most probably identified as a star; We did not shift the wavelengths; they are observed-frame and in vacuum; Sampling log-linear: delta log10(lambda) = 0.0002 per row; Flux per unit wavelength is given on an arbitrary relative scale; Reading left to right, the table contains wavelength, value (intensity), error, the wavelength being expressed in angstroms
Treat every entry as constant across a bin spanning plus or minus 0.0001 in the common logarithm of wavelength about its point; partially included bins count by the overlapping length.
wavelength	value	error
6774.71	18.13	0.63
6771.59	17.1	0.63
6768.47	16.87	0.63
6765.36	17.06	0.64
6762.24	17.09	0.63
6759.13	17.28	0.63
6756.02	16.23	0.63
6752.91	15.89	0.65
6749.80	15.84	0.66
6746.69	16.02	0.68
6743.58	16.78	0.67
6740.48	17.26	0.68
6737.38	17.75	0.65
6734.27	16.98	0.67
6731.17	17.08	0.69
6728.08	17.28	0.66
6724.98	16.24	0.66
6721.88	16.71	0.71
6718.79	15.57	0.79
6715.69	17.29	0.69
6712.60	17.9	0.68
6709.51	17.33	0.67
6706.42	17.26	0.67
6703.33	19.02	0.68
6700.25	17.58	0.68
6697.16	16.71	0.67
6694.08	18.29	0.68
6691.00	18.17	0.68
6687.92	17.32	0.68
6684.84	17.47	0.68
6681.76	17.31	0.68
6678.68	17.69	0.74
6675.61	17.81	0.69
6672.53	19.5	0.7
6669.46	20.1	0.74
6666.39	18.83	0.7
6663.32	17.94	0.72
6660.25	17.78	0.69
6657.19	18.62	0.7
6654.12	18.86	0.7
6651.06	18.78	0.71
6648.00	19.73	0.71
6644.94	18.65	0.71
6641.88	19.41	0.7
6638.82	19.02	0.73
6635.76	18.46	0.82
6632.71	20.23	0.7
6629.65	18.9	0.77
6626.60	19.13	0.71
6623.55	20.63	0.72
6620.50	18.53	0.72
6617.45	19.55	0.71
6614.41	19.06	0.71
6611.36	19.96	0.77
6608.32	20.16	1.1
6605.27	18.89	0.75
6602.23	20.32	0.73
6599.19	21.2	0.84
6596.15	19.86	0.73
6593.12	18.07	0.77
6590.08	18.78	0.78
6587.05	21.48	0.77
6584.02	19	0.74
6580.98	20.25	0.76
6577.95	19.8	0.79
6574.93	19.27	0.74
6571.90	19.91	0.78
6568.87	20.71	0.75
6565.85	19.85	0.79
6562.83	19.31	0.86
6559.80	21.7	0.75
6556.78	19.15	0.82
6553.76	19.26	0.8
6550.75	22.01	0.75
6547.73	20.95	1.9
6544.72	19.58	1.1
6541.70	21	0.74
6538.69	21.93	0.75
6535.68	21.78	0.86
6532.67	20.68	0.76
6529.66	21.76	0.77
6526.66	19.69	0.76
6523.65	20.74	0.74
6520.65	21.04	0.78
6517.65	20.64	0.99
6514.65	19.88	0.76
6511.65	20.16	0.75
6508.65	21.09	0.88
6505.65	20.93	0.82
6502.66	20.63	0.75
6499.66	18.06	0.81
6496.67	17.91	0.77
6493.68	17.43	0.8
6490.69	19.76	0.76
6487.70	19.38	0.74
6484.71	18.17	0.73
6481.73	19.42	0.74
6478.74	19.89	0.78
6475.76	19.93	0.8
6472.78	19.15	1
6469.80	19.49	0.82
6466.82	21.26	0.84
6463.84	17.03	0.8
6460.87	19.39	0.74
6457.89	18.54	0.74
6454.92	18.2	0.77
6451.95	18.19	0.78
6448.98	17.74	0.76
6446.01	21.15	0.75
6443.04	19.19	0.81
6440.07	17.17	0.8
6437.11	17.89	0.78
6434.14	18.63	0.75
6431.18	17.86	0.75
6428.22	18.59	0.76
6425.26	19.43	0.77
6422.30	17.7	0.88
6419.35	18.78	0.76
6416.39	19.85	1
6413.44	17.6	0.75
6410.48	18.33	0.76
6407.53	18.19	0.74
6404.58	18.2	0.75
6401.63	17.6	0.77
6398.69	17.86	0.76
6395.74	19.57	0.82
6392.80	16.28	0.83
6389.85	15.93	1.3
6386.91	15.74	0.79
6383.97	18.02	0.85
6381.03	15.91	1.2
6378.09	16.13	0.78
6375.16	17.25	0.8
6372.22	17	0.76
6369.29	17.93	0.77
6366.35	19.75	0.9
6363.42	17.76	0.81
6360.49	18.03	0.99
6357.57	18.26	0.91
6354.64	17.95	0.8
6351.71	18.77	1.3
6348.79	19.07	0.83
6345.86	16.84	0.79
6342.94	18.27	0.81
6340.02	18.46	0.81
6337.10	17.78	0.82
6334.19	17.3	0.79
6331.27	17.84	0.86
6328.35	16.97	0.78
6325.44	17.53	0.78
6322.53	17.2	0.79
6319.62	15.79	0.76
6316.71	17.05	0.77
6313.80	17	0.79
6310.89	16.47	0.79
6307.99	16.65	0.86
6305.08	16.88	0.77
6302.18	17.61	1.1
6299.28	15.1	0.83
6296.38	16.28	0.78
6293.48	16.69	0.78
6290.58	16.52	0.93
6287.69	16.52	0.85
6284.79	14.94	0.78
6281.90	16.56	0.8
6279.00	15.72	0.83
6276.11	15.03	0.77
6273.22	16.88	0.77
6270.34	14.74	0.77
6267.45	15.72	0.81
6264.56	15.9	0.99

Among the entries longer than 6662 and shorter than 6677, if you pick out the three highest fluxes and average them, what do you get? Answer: 19.5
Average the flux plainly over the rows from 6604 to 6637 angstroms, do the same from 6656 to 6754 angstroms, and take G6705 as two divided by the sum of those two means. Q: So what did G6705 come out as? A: 0.0542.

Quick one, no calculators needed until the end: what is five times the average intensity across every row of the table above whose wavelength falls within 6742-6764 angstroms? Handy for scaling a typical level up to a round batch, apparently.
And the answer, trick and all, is 82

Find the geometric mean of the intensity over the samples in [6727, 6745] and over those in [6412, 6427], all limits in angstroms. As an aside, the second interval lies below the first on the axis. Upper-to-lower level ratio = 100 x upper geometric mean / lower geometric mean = 92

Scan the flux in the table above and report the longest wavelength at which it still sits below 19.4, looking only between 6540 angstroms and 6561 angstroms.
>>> 6556.78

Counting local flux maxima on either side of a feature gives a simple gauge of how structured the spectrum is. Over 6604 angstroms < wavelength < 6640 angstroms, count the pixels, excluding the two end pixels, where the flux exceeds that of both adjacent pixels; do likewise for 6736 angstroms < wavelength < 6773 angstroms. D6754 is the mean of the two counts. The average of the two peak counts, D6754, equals 2.50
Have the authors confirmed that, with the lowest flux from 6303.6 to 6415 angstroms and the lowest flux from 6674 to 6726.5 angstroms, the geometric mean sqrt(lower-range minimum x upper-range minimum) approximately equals 15.7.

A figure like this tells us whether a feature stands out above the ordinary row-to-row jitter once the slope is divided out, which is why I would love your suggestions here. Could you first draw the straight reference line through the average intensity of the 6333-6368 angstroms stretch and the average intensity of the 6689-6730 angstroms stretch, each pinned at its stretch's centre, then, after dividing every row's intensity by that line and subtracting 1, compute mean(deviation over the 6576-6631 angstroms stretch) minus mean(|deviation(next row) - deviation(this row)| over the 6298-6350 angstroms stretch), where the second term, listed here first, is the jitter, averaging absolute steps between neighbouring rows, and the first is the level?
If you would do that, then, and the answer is 0.071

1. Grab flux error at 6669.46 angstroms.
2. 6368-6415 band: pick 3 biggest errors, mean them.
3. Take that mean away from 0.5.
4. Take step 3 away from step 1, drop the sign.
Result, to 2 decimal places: 1.36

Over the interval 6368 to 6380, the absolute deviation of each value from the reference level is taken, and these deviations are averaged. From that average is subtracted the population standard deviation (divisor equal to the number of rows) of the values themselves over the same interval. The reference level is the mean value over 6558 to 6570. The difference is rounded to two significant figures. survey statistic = 2.7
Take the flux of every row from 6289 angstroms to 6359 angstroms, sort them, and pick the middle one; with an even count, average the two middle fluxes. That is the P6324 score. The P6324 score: 17.1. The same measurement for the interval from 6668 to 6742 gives 17.3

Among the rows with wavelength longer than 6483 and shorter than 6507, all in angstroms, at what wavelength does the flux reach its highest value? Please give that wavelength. 6505.65 angstroms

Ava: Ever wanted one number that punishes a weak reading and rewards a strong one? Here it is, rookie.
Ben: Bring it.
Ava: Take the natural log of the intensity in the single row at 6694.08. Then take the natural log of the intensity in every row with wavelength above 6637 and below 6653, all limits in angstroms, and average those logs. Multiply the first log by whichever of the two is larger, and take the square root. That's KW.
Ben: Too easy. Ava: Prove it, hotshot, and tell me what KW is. 2.93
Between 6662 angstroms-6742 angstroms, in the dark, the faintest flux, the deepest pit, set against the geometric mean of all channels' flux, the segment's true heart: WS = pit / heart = 0.88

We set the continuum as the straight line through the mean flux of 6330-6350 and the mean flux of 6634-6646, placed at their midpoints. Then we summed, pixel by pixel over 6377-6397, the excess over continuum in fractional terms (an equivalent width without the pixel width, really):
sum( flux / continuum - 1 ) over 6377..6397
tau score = -0.5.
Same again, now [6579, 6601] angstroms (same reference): 0.4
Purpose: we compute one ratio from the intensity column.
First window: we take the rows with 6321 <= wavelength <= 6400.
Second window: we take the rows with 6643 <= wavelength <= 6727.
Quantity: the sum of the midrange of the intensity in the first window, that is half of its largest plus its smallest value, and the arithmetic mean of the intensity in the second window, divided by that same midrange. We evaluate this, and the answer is 2.01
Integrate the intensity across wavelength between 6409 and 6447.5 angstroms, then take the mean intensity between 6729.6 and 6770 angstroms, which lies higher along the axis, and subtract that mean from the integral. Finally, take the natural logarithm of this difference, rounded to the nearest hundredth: 6.55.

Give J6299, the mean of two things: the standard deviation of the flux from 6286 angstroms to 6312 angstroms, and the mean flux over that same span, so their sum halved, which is 8.6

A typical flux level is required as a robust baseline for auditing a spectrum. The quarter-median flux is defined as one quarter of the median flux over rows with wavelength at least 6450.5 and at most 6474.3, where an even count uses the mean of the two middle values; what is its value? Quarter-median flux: 4.71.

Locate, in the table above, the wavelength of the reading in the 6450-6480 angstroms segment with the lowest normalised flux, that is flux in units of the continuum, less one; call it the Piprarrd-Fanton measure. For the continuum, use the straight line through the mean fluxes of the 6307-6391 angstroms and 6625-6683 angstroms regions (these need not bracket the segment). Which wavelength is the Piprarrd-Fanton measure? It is 6463.84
